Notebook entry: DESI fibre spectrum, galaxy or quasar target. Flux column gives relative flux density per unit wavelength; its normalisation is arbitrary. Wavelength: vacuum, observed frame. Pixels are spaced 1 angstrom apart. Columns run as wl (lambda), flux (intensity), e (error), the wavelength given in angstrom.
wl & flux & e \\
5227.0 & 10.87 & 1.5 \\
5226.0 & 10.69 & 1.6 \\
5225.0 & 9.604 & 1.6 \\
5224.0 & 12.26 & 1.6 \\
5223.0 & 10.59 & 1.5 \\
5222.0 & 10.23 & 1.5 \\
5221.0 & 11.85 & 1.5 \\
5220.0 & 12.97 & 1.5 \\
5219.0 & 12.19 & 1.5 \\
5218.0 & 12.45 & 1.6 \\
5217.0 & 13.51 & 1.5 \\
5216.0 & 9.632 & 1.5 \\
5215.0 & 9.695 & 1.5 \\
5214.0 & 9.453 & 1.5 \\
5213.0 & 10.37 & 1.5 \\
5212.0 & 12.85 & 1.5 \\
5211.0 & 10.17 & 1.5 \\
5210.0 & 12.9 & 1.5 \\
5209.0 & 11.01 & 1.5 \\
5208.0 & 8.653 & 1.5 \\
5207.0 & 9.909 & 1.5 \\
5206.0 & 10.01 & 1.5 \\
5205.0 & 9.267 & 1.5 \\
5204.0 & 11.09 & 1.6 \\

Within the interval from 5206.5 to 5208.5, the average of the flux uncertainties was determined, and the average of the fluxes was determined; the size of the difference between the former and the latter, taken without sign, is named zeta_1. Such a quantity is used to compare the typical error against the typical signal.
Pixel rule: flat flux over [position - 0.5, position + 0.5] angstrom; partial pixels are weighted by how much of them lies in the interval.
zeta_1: 7.8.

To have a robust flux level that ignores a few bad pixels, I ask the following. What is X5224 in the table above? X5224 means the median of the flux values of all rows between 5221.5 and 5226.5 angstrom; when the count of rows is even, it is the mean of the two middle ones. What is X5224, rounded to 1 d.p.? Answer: 10.6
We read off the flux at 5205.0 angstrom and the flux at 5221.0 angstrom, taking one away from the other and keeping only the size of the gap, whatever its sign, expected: 2.6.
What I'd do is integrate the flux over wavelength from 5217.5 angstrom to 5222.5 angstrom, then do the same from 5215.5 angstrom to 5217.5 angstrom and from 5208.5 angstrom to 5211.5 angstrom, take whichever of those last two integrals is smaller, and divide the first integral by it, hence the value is 2.6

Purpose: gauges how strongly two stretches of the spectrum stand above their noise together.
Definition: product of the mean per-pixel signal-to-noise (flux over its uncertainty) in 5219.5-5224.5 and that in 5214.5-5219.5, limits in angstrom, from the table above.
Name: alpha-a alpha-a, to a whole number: 58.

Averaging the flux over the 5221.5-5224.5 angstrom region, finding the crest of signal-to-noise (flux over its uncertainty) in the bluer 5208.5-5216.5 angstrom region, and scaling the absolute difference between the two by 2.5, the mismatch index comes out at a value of 6.1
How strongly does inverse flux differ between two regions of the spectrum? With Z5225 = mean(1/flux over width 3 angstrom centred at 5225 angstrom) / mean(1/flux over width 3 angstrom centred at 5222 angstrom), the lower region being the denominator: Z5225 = 1.01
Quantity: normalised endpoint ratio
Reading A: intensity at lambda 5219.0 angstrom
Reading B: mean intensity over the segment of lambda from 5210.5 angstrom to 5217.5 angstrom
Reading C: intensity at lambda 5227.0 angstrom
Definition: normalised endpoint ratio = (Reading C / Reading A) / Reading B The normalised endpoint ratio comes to 0.082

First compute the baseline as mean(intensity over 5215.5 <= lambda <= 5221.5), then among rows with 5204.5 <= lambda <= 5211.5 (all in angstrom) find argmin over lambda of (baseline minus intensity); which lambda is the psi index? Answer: 5210.0 angstrom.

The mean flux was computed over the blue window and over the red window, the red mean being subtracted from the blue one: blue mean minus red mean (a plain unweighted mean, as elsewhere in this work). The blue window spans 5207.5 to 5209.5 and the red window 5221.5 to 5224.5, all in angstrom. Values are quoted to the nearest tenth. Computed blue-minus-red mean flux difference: -1.2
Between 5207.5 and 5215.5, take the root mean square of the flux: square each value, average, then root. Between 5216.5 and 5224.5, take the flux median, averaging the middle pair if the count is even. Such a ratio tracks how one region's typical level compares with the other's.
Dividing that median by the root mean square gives 1.14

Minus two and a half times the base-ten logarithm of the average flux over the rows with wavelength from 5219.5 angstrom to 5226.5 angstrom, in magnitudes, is -2.62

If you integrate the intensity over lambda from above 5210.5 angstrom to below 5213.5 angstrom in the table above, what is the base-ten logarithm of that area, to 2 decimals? 1.52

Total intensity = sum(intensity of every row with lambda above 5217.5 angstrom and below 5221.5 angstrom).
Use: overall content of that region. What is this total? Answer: 49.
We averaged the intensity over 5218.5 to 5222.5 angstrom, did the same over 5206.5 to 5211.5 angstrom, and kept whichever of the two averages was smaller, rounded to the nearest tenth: 10.5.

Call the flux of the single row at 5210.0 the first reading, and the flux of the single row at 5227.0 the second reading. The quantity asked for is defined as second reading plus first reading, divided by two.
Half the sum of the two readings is 11.9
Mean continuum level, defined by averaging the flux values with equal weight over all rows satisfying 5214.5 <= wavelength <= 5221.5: 11.8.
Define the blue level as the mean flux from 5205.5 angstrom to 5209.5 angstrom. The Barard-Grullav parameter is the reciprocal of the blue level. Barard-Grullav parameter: 0.101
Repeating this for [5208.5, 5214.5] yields 0.090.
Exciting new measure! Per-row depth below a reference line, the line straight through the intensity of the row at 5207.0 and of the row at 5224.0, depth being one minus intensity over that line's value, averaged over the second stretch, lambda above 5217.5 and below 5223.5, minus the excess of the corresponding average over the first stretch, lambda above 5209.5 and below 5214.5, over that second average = 0.061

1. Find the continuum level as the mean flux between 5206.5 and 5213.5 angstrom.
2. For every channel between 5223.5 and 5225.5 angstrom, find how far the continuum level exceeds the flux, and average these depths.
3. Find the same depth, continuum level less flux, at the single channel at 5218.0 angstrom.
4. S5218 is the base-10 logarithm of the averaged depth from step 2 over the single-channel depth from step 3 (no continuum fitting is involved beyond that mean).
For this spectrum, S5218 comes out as -1.2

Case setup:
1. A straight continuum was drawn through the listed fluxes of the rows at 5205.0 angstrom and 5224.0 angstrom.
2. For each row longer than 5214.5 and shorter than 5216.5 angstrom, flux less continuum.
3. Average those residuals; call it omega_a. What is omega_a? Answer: -1.3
